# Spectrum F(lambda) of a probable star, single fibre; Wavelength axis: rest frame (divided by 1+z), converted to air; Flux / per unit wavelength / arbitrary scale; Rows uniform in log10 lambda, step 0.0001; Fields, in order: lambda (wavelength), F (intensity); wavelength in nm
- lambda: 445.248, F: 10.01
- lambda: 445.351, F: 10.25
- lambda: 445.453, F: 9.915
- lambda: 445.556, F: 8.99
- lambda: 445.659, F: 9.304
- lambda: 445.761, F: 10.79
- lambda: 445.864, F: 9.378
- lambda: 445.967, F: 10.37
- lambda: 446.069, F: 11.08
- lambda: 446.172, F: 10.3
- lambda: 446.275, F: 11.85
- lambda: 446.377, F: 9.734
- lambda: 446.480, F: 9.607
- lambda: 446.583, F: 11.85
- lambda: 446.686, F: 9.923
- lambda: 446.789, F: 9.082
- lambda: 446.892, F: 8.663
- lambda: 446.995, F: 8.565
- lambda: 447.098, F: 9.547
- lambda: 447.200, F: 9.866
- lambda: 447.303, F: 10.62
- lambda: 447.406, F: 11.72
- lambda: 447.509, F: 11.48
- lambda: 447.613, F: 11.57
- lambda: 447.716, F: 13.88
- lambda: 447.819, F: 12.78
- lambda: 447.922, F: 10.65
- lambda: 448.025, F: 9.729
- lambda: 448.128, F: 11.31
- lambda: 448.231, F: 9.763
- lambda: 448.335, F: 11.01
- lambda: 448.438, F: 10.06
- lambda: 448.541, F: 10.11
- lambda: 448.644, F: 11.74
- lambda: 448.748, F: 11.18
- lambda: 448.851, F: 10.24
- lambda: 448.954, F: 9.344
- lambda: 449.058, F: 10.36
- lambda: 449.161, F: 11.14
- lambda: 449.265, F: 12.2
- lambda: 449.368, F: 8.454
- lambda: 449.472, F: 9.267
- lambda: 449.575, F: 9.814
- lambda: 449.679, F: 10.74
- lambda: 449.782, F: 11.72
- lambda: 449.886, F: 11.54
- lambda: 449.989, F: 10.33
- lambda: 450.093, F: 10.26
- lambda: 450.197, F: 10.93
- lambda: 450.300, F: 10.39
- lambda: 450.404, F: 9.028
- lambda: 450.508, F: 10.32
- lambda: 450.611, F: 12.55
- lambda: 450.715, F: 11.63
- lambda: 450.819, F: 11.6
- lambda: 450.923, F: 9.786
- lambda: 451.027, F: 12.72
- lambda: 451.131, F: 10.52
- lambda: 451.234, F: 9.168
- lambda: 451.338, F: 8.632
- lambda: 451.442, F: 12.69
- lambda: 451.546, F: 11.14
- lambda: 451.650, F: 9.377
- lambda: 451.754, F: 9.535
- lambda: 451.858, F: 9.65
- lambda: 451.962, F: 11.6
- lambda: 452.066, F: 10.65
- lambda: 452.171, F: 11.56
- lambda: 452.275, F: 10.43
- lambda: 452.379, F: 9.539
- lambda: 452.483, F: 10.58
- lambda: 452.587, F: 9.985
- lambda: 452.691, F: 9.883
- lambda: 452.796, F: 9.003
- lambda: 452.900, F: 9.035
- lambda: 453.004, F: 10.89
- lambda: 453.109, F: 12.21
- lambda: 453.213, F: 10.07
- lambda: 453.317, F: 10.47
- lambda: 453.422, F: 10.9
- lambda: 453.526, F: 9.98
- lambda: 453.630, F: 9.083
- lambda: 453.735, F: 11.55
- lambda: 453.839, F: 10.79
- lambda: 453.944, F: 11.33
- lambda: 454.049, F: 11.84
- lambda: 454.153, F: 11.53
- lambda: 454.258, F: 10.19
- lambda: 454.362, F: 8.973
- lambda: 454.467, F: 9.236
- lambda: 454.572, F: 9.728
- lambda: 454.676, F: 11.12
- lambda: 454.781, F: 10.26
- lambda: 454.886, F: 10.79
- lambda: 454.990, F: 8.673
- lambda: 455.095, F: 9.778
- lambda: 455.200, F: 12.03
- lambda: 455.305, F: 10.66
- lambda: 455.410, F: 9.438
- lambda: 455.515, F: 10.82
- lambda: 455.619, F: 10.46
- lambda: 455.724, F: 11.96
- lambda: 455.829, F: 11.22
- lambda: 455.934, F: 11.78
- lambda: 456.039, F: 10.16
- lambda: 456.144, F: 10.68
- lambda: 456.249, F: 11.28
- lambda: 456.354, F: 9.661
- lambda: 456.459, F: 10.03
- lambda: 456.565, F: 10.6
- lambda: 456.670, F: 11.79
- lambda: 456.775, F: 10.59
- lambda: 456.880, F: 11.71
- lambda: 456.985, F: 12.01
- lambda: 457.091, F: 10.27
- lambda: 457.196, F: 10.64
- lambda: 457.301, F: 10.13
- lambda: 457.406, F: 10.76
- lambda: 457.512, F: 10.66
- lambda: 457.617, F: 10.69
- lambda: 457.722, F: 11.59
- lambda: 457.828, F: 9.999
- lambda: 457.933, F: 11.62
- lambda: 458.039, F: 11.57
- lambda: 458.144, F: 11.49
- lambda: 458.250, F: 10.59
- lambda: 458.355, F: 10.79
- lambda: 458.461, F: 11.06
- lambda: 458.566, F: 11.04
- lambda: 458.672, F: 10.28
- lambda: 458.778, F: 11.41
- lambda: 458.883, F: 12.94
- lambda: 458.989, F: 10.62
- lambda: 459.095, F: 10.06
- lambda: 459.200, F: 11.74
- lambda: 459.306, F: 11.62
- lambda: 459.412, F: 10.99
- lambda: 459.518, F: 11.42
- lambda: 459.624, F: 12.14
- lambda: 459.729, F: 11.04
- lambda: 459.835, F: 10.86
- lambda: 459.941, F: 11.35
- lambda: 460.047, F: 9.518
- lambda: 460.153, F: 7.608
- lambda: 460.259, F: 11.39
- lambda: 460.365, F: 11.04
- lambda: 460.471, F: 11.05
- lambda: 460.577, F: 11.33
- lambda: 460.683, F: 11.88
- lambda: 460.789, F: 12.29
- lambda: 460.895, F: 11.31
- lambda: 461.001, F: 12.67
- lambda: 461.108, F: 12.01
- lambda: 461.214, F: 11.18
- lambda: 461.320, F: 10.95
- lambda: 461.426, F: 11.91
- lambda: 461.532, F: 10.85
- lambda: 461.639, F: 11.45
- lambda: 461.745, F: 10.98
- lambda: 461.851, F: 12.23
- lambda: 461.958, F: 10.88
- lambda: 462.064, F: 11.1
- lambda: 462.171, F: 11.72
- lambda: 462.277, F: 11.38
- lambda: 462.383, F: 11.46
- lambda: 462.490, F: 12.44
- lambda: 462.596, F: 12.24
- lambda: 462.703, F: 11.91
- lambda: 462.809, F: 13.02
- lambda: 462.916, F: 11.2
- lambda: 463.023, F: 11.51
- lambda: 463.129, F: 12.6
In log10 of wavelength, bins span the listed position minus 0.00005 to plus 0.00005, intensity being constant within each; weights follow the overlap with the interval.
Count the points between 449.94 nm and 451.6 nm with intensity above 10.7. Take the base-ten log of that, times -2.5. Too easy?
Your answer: -2.11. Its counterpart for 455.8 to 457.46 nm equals -2.11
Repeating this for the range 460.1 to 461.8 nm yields -2.94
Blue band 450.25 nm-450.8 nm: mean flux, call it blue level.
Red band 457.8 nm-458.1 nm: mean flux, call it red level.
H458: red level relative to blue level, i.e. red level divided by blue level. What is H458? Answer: 1.03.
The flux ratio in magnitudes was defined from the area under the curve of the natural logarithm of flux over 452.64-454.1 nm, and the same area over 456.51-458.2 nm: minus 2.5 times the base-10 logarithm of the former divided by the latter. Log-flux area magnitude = 0.2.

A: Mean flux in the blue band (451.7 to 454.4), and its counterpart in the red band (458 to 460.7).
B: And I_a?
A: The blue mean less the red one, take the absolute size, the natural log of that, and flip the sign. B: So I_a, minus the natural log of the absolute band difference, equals 0.5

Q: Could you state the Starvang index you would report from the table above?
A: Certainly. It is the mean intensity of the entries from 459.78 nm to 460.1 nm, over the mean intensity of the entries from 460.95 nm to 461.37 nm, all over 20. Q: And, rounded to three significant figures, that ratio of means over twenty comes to 0.0452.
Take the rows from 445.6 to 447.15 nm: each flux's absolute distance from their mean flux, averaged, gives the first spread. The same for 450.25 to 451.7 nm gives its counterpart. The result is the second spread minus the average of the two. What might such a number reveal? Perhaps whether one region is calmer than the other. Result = 0.17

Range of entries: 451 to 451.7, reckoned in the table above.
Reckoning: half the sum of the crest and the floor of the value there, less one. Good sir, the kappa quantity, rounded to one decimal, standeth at 9.7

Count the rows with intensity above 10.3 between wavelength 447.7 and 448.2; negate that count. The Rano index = -4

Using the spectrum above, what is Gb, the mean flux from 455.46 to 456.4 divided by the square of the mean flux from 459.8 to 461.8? 0.0878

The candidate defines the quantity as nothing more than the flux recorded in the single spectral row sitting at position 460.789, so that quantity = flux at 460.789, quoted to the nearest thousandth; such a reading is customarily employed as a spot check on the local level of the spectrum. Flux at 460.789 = 12.290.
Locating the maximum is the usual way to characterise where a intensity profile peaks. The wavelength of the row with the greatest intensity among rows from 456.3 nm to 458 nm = 456.985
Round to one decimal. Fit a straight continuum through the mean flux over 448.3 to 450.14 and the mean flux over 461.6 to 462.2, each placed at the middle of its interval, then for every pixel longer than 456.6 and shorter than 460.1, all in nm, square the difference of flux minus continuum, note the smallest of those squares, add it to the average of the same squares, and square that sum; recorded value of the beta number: 0.3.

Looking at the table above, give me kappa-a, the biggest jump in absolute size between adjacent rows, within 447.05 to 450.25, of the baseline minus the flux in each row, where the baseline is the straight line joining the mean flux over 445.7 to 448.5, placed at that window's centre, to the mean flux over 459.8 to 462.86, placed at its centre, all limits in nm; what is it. 3.8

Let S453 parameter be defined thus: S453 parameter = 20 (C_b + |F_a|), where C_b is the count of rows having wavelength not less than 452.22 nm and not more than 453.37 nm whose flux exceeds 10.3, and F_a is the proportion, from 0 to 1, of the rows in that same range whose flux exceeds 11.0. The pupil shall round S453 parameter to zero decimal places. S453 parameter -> 102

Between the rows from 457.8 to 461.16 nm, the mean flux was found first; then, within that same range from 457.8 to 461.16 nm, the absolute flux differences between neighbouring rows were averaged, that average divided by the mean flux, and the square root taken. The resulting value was 0.28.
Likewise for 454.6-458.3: 0.29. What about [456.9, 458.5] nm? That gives 0.24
